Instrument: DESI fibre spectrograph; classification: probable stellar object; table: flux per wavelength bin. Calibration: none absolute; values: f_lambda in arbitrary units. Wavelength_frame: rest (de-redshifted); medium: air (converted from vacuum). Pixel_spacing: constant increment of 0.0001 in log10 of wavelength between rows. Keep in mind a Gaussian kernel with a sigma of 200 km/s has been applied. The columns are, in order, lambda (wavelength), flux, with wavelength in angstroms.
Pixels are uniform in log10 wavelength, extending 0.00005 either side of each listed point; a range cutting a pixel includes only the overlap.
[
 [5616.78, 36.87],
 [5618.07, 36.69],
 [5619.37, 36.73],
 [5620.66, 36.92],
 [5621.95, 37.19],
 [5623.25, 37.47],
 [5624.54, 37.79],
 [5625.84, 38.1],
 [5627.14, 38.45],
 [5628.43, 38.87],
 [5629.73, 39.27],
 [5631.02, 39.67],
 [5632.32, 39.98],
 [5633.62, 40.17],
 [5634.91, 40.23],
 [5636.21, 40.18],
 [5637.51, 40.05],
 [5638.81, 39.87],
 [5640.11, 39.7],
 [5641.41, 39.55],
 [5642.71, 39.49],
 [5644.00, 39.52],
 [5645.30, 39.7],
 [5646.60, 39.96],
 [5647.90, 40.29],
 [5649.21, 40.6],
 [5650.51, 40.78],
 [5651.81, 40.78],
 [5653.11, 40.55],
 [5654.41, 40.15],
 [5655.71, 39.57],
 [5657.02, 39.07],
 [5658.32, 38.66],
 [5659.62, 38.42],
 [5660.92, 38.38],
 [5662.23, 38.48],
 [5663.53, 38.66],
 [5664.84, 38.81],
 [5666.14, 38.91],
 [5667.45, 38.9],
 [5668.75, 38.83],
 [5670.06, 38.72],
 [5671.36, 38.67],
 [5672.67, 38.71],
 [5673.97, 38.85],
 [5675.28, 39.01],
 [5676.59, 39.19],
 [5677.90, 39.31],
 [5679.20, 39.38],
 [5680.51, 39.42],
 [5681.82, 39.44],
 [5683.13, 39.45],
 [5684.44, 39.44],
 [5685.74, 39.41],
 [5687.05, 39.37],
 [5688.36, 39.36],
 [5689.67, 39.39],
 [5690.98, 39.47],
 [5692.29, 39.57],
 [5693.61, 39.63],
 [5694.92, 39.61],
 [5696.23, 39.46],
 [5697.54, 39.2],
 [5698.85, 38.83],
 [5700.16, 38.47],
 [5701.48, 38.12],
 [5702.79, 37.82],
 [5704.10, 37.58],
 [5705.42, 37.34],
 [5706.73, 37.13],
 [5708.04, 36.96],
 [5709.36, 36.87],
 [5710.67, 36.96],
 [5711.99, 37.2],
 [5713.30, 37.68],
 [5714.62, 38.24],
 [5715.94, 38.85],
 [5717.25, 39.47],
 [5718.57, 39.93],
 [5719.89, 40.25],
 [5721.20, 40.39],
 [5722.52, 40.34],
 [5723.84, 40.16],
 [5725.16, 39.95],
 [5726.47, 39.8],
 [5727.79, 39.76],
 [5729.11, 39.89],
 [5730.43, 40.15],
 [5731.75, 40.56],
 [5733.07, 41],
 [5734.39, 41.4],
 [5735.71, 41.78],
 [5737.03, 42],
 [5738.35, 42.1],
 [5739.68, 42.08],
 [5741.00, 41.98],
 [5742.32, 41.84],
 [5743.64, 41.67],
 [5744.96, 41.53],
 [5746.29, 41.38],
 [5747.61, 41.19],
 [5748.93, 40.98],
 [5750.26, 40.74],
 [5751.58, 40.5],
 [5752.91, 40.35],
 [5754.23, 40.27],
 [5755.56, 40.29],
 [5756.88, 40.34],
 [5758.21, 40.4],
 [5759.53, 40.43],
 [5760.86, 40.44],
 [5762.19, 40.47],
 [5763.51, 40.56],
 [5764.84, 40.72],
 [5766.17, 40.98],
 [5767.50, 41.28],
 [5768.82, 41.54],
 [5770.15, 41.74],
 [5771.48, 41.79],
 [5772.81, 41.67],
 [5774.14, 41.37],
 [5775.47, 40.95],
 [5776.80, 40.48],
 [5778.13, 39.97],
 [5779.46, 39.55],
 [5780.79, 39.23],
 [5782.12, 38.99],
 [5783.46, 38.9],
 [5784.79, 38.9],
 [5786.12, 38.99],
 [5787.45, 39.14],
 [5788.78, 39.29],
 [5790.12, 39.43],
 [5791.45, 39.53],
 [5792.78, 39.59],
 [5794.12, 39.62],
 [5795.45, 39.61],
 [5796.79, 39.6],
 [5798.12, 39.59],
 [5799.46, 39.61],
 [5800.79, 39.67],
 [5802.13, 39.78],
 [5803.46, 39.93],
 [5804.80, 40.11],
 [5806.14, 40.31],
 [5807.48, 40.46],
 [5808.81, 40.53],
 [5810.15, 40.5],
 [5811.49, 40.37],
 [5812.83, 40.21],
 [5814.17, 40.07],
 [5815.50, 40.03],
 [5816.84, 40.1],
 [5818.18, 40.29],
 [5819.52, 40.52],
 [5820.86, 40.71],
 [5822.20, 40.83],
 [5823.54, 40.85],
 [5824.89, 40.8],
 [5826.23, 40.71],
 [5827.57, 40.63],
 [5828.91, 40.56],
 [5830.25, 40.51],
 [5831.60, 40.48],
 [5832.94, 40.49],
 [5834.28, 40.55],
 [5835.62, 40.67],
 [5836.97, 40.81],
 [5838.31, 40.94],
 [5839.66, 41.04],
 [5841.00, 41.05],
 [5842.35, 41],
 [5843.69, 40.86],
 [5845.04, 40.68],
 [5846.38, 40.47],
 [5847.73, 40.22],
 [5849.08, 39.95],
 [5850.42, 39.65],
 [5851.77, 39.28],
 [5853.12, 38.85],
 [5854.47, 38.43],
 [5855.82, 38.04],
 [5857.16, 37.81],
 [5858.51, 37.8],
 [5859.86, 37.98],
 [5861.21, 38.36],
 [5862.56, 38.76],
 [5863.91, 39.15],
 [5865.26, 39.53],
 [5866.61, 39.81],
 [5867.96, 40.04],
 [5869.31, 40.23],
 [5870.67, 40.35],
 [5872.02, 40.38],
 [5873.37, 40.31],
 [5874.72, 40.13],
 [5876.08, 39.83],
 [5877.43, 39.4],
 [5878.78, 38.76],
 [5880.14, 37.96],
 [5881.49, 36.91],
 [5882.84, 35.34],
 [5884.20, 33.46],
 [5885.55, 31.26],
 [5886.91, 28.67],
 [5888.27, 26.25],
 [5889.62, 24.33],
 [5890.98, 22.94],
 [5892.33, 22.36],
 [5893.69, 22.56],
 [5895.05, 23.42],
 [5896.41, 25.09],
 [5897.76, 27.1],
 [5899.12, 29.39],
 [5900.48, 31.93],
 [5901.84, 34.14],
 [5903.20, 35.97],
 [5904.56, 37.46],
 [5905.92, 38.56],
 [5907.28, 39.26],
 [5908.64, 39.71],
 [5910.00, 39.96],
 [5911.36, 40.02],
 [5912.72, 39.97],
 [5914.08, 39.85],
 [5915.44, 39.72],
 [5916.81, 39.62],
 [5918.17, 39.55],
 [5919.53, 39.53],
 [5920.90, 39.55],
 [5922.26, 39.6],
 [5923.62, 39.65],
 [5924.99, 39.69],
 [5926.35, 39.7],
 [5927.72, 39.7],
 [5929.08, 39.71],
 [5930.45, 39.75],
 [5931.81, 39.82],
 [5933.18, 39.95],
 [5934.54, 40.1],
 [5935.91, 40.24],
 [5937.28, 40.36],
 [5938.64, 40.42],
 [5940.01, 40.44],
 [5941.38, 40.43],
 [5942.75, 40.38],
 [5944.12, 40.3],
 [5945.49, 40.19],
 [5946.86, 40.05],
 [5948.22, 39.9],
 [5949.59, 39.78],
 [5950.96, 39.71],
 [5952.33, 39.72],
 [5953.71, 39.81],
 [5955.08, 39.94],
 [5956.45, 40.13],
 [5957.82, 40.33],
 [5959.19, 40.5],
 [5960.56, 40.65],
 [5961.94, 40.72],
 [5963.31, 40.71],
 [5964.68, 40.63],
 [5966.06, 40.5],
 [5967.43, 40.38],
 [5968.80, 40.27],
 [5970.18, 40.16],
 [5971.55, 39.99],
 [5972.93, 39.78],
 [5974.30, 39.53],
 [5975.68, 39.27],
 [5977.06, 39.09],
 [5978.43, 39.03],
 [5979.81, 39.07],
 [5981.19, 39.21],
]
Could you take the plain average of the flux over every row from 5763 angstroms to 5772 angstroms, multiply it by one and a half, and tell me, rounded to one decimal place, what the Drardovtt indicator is 61.8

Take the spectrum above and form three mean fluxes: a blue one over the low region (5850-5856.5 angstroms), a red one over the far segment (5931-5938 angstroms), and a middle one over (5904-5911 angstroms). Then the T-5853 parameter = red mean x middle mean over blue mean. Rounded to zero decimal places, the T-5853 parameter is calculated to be 40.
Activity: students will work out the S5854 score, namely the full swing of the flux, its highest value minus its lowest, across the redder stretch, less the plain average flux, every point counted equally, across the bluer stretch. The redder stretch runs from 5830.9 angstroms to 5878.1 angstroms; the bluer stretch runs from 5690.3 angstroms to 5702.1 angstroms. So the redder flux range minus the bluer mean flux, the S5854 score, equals -35.9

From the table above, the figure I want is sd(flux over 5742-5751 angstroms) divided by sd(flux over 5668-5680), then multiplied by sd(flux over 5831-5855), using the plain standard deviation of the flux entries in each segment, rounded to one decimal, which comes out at 1.1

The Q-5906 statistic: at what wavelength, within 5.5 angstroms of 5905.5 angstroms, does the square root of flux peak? 5910.00 angstroms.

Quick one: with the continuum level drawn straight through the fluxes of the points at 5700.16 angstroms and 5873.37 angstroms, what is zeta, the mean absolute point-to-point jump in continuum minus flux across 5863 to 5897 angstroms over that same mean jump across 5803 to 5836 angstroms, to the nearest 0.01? 8.97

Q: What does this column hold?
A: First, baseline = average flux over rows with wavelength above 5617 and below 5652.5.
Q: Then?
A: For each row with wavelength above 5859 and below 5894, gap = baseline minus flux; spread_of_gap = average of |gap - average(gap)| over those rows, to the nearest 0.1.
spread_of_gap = 5.4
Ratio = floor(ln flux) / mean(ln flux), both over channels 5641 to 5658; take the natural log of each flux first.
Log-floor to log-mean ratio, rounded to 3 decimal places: 0.994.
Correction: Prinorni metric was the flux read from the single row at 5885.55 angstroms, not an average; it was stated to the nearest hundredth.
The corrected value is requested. 31.26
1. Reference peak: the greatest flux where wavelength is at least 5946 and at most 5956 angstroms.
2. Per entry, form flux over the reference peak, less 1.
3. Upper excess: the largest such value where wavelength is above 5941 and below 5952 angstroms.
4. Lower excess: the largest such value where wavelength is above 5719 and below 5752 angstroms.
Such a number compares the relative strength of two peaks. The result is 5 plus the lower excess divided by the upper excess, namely 10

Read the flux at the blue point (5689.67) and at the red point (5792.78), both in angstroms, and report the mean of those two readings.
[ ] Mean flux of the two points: 39.5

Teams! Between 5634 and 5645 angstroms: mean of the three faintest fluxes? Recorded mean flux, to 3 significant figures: 39.5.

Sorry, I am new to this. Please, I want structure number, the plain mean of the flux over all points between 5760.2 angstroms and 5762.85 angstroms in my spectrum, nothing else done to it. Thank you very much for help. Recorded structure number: 40.5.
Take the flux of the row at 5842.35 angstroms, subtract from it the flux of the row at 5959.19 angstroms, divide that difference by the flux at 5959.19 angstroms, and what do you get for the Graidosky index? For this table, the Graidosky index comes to 0.01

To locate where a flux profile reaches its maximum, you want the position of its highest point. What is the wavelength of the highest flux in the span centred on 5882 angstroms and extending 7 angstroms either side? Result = 5876.08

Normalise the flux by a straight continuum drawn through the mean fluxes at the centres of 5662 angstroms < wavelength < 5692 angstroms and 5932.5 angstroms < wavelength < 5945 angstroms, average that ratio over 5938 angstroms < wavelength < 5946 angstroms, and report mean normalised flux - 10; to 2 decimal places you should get -9.00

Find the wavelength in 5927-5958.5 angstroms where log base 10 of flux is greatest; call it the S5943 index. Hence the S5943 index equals 5940.01 angstroms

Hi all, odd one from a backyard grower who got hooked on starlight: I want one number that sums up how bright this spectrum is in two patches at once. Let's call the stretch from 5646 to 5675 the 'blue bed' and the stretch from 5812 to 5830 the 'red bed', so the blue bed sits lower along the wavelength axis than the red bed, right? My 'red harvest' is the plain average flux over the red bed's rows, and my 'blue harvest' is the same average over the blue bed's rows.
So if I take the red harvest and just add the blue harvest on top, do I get 79.8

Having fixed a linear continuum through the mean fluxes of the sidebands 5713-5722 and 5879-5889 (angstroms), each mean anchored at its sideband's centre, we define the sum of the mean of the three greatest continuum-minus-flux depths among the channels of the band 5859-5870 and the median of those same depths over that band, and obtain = -10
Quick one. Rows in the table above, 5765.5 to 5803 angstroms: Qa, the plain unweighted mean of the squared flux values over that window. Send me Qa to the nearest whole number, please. 1603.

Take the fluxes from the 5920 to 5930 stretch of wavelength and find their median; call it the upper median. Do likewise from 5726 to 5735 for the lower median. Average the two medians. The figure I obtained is 39.9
